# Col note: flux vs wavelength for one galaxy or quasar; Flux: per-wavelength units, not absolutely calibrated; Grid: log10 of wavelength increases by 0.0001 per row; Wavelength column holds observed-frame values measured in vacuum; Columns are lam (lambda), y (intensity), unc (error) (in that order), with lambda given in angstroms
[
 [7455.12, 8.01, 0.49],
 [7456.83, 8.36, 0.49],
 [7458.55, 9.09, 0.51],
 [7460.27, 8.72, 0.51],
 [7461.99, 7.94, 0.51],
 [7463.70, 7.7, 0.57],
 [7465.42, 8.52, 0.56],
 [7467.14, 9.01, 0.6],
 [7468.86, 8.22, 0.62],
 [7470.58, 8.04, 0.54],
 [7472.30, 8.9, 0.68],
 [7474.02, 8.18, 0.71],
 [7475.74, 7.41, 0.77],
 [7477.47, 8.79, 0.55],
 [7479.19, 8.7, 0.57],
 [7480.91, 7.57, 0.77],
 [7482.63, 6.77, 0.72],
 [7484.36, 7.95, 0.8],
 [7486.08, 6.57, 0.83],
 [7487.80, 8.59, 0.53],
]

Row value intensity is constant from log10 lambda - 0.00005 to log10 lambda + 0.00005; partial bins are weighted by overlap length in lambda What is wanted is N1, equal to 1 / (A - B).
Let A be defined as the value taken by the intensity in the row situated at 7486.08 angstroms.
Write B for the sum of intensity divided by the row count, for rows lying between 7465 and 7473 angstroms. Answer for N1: -1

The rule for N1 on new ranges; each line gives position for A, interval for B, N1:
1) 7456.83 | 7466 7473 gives -5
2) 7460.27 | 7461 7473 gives 3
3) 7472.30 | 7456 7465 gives 2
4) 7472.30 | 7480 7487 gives 1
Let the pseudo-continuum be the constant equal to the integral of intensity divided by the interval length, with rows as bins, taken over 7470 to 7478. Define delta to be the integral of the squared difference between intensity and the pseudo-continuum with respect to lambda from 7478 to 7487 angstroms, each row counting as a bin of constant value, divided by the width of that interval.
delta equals 1.11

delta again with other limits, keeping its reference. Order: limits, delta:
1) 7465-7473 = 0.23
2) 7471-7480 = 0.31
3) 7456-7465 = 0.26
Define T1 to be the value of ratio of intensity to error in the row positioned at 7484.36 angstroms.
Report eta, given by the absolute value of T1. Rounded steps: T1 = 9.9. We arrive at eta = 9.9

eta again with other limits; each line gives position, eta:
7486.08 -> 7.9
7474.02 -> 11.5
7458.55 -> 17.8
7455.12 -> 16.3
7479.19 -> 15.3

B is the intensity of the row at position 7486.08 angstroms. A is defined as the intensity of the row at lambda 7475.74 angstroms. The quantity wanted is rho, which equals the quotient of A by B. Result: 1.1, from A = 7.41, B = 6.57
